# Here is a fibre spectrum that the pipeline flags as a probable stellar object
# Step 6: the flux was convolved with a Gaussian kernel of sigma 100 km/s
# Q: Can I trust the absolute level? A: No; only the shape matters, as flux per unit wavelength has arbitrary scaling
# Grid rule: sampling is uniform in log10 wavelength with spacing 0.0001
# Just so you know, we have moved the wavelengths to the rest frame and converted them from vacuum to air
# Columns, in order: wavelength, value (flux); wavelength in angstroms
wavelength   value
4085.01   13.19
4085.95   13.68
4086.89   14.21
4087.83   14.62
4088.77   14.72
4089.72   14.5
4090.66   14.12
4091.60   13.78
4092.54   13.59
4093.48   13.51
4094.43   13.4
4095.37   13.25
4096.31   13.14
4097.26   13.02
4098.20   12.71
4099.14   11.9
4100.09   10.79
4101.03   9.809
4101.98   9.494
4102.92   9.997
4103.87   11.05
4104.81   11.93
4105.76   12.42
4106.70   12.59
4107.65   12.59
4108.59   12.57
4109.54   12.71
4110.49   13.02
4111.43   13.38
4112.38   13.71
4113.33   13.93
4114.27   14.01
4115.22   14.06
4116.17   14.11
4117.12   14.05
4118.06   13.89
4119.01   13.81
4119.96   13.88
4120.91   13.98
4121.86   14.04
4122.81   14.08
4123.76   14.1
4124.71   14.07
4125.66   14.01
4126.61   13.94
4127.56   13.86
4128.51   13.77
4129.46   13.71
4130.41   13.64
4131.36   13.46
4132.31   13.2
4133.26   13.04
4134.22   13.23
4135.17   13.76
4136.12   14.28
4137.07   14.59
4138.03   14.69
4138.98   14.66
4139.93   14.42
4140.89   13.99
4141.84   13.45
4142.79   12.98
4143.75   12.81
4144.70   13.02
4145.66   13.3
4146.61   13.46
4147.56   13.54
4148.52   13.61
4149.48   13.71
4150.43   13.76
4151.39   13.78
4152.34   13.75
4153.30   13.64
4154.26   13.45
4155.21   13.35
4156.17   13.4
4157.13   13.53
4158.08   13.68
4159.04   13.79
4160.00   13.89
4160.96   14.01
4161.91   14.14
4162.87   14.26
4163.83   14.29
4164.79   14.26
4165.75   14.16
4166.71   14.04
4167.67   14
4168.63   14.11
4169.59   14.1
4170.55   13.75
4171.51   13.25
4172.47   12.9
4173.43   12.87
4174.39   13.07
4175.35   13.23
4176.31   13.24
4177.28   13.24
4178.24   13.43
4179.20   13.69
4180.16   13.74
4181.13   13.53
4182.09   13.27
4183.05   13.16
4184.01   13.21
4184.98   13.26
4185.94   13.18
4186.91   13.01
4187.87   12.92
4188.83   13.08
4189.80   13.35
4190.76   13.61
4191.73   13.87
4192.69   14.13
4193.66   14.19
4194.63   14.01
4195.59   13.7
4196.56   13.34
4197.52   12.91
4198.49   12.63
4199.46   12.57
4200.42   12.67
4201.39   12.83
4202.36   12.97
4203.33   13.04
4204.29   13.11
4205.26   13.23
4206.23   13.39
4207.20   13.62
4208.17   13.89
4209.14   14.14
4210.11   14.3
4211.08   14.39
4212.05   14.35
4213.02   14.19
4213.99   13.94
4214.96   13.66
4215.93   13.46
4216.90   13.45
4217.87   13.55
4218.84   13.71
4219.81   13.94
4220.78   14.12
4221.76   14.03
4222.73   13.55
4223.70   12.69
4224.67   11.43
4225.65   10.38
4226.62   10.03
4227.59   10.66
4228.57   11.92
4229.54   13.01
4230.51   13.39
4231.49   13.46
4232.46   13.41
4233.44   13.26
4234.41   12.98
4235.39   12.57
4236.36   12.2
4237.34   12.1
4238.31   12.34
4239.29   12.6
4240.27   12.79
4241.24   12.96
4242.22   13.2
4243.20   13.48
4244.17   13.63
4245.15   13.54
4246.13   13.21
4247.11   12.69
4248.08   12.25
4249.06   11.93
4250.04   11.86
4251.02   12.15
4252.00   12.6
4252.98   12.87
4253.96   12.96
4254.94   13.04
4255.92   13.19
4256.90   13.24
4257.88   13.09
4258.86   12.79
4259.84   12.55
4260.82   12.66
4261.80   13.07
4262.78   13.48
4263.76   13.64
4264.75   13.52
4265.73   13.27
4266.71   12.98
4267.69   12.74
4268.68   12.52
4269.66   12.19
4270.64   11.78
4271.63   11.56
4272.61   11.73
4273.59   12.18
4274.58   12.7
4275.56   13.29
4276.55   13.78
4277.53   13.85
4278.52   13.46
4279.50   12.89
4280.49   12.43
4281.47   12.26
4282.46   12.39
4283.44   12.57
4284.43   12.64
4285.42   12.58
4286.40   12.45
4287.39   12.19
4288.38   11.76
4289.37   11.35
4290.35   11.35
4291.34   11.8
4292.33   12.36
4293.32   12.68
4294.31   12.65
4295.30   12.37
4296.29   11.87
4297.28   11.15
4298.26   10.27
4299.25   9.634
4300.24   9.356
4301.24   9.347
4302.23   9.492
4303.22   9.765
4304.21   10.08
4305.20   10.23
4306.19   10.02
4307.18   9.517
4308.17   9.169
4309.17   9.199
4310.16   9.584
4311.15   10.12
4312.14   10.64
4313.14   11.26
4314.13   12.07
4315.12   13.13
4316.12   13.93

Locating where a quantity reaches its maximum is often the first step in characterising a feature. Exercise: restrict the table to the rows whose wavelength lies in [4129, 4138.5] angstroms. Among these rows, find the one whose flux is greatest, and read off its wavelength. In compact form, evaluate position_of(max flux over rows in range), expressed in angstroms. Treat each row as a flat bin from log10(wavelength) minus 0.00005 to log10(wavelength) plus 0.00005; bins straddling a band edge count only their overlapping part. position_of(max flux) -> 4138.03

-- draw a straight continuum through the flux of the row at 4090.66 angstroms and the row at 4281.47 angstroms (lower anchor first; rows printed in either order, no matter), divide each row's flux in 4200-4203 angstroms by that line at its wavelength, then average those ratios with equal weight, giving 0.98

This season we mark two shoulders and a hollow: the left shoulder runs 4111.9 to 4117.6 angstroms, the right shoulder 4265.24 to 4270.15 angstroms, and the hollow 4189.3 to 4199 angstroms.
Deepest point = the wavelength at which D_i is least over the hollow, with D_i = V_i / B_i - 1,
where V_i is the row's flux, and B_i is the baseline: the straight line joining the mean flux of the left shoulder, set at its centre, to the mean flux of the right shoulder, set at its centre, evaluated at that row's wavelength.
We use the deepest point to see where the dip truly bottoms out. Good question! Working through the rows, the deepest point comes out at 4198.49 angstroms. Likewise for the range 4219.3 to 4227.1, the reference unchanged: 4226.62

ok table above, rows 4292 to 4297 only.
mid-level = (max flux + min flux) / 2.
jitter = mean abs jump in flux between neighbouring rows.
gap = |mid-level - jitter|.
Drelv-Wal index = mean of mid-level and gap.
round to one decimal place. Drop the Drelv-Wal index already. 12.1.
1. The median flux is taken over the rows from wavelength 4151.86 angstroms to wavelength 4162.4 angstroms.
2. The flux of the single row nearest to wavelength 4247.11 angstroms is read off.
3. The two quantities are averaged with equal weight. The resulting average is 13.2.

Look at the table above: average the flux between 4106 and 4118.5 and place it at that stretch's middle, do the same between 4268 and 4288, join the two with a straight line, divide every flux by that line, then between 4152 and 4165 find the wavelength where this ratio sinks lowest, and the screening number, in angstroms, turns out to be 4155.21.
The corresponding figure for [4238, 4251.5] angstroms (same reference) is 4250.04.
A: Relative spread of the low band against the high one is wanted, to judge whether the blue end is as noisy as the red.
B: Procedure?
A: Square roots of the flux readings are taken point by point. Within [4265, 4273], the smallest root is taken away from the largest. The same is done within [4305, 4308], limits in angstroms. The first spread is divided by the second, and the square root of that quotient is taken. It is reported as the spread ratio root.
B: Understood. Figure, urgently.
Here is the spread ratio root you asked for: 1.5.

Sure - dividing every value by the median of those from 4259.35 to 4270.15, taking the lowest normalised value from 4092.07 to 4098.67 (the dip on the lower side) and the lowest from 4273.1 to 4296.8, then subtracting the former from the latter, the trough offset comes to -0.10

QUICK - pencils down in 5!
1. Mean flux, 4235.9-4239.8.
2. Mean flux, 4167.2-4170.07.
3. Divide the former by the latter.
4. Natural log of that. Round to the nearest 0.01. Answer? -0.13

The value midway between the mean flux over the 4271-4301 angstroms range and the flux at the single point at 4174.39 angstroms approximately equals 12.6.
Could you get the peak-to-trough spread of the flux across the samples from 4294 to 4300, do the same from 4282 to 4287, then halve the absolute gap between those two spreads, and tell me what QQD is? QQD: 1.38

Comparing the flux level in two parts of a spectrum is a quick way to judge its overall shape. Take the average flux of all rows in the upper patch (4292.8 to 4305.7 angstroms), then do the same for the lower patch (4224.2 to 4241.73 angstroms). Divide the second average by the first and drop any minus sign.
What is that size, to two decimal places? 1.15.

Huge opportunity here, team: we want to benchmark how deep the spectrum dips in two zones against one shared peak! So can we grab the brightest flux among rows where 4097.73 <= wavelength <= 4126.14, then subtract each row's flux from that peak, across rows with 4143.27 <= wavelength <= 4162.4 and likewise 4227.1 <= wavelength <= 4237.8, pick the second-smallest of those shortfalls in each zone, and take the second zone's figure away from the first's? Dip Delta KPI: -0.6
